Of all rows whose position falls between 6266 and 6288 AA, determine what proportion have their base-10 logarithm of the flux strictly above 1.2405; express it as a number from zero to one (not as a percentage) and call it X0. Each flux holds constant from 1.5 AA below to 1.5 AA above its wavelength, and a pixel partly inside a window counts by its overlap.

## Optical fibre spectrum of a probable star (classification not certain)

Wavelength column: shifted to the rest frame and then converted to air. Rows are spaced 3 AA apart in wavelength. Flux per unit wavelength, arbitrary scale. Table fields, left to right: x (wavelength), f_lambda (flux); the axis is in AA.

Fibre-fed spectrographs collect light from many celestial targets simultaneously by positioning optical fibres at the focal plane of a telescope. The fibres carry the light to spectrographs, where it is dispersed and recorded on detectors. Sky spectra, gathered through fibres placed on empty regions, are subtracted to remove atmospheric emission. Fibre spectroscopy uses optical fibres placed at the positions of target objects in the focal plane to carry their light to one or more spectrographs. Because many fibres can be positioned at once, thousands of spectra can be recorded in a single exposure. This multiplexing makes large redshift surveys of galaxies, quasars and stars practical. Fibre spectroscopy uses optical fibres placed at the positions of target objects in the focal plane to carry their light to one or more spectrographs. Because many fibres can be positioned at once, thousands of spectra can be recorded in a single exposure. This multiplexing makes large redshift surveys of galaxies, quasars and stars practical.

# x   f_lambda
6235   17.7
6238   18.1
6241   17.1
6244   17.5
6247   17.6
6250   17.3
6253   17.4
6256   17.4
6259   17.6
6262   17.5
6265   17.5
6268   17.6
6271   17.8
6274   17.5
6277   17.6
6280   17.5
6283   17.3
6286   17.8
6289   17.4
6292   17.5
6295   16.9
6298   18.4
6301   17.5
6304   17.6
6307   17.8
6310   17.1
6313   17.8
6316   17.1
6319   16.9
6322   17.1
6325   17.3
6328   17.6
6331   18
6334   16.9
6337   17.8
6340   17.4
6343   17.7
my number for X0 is 0.9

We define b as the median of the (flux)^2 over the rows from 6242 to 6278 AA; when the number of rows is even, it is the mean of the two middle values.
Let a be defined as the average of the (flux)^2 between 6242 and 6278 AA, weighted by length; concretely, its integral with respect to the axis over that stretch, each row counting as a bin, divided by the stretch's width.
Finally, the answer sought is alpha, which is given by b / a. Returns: 1.00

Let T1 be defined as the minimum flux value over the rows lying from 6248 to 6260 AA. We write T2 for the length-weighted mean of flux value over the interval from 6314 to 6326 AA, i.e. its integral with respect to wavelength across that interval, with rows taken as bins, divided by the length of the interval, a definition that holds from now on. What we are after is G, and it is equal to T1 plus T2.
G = 34.4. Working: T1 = 17.3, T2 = 17.1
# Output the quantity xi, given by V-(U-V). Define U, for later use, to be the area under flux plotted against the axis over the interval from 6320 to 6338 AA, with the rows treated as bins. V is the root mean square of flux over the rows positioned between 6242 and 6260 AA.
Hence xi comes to -279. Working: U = 314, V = 17.5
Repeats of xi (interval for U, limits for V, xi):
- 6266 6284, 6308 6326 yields -282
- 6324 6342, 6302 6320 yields -280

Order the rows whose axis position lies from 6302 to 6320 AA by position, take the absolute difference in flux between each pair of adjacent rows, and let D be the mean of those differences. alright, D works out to 0.50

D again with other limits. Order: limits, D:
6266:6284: 0.18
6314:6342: 0.46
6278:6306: 0.54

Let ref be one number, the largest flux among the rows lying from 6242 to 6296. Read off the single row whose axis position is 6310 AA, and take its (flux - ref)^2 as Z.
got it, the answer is 0.49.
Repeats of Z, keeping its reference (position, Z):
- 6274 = 0.09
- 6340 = 0.16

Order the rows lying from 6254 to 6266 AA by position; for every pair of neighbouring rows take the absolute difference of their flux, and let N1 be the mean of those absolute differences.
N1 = 0.10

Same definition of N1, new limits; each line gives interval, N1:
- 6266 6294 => 0.24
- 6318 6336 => 0.44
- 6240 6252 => 0.27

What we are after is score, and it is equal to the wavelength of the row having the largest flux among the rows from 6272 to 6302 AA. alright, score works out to 6298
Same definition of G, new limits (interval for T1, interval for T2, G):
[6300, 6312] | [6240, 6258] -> 34.5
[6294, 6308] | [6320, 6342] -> 34.3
